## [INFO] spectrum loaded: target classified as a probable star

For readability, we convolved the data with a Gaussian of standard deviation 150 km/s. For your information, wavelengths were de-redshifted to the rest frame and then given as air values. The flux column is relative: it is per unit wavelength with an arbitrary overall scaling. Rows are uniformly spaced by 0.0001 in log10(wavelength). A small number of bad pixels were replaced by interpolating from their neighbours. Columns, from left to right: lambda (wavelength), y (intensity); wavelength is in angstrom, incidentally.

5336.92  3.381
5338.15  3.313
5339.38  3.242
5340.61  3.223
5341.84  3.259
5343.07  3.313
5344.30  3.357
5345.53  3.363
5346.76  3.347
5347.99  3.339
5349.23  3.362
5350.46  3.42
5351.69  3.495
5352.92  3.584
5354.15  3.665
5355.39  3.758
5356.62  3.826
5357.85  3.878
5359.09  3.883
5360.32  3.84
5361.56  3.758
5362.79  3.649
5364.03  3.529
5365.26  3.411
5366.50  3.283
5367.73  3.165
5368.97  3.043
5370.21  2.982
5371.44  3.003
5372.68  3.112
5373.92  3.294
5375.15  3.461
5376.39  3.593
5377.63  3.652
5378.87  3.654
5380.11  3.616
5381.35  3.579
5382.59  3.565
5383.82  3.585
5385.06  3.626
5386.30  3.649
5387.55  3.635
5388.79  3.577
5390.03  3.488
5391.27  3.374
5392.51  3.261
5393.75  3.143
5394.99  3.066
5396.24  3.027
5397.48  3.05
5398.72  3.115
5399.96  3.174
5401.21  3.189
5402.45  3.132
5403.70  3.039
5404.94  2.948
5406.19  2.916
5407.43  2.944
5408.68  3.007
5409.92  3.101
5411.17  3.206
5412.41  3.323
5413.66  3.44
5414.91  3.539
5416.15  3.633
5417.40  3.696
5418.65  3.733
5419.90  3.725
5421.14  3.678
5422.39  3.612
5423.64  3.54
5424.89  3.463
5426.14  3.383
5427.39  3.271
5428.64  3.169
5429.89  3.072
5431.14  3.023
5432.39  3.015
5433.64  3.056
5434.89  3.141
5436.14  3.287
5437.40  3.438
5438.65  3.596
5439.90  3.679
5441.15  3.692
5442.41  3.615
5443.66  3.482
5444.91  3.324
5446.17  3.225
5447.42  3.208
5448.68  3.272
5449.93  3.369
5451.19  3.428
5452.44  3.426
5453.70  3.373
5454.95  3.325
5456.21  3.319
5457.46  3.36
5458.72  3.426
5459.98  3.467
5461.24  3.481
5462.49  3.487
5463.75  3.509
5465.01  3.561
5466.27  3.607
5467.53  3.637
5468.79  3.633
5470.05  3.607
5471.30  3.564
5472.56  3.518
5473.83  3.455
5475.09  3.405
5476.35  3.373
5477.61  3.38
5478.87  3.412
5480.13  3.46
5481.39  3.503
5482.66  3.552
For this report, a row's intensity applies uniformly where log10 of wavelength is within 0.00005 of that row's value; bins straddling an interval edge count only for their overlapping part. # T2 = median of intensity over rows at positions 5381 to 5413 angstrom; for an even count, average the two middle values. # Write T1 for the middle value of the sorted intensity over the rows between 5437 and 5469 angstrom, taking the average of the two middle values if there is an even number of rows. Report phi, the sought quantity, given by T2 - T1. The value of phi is -0.3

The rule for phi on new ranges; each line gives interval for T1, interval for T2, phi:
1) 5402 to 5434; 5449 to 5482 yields 0.2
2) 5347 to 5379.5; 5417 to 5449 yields -0.1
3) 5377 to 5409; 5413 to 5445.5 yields 0.2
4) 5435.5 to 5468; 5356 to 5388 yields 0.2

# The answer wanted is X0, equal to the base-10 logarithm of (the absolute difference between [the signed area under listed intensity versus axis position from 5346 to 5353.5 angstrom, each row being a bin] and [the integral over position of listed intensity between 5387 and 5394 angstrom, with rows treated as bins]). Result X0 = 0.2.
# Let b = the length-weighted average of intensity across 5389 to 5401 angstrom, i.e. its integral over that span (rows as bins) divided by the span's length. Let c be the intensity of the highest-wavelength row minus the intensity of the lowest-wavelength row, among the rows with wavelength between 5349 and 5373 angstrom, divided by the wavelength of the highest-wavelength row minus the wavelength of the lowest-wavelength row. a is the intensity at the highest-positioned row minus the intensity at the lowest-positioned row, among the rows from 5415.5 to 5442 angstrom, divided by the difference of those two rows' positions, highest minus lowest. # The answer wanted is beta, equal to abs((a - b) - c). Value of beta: 3.19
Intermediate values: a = 0.002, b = 3.20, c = -0.011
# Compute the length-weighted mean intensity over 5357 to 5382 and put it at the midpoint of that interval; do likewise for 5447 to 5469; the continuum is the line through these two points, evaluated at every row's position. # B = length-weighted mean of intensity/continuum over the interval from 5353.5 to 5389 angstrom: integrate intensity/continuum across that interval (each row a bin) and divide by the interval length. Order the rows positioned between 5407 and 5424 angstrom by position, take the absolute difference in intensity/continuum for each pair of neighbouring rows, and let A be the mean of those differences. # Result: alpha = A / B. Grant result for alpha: 0.022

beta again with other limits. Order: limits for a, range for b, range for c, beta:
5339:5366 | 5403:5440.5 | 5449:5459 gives 3.32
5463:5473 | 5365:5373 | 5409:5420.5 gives 3.19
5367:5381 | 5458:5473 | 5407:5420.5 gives 3.57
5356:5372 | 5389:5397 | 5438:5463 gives 3.29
